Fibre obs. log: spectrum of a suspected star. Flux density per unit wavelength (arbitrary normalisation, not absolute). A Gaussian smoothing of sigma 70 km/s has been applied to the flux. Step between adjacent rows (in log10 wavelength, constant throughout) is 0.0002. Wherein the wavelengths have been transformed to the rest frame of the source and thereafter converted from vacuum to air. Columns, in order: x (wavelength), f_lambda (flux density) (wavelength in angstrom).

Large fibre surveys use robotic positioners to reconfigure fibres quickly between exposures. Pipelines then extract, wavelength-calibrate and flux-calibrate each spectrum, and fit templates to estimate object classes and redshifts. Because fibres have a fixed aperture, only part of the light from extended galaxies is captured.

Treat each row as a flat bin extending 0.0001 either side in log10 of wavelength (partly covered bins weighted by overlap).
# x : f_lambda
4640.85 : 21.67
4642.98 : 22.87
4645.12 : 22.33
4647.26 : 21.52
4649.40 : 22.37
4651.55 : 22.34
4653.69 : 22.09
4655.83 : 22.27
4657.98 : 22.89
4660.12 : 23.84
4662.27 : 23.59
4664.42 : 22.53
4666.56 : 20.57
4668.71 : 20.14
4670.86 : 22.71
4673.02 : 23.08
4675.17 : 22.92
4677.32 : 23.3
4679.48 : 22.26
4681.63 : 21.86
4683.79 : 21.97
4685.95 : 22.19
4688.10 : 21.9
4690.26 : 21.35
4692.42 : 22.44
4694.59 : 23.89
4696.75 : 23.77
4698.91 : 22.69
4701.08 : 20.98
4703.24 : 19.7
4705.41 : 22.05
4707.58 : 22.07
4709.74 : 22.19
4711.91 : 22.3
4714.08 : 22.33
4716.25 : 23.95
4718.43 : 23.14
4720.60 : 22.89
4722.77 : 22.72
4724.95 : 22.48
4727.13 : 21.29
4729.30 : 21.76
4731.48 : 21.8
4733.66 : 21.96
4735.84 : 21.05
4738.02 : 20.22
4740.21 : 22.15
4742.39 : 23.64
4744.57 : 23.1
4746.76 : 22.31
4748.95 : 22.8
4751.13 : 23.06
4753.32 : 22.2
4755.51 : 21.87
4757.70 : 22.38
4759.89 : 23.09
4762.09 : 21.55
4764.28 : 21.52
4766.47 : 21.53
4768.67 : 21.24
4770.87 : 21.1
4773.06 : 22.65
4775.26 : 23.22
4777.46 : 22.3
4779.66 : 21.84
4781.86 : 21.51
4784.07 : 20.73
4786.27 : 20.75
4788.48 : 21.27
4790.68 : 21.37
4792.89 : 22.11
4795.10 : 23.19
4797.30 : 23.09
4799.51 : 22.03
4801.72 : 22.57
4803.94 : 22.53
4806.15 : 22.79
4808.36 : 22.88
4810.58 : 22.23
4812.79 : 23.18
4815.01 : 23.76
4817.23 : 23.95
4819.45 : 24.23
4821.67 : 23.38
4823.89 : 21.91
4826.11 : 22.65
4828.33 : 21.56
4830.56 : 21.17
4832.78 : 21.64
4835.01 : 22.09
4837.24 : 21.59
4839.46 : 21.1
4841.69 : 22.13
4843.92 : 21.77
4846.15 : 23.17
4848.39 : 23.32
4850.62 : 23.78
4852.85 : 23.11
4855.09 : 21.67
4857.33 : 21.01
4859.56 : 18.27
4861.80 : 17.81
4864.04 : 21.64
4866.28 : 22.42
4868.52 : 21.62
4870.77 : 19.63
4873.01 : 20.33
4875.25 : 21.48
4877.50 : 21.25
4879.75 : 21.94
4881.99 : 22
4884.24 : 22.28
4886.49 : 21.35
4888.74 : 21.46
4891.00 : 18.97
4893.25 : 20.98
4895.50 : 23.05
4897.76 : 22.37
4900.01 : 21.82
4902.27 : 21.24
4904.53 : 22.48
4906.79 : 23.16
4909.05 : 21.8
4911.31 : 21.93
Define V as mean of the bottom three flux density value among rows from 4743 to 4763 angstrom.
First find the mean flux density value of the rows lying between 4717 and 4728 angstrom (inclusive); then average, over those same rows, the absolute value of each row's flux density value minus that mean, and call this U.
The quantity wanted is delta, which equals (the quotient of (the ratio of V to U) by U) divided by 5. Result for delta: 18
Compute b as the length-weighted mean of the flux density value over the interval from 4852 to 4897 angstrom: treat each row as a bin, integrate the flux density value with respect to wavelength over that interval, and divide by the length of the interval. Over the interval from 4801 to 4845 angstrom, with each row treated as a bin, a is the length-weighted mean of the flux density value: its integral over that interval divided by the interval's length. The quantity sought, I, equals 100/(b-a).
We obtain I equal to -74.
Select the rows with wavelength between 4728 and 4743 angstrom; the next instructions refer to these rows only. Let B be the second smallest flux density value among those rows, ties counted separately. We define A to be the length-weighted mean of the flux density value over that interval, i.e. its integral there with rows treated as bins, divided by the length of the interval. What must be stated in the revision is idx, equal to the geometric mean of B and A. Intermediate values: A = 21.7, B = 21.05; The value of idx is 21.4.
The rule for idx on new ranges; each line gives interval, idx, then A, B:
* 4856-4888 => 19.6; 20.9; 18.27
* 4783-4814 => 21.5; 22.2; 20.75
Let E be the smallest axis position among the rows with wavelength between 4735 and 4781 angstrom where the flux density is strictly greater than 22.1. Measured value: 4740.21 angstrom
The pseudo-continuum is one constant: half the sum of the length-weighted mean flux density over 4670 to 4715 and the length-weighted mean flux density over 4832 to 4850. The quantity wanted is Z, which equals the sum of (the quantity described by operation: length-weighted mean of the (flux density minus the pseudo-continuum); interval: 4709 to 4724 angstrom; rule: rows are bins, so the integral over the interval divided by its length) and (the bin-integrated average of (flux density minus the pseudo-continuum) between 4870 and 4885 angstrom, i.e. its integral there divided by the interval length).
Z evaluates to -0.35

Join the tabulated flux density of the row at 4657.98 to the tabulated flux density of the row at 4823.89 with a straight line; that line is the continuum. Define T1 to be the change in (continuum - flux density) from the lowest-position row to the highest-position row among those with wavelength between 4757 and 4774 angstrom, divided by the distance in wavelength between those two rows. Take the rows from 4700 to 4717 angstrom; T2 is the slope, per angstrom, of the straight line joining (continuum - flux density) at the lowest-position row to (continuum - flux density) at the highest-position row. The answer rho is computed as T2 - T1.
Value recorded -0.18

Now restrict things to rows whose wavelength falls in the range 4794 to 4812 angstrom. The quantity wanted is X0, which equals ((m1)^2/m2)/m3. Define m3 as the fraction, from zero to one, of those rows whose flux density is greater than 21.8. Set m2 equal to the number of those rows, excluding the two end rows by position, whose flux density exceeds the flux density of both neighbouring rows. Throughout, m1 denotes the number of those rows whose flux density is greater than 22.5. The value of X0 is 18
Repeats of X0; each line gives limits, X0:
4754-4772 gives 1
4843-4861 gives 32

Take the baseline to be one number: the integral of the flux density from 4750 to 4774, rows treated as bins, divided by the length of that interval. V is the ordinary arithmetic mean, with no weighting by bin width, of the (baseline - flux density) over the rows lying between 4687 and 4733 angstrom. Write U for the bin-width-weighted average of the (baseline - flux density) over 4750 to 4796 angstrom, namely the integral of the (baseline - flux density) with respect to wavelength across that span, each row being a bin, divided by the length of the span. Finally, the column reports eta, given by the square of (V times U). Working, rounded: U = 0.1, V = -0.2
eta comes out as 0.001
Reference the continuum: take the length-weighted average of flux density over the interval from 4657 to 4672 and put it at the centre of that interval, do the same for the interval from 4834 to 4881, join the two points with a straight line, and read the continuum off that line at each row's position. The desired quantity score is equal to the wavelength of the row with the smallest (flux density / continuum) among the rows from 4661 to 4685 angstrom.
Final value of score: 4668.71 angstrom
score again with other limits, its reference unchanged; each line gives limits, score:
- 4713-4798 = 4738.02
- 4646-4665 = 4647.26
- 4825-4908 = 4861.80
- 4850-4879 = 4861.80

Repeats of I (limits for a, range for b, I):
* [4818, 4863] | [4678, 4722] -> 234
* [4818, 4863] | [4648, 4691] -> 234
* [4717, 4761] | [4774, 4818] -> 2060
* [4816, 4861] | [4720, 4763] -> 1613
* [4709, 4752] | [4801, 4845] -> 1017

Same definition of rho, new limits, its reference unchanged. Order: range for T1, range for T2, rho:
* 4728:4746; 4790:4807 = 0.00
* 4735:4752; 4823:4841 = 0.18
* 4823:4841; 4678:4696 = -0.16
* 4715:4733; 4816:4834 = 0.01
